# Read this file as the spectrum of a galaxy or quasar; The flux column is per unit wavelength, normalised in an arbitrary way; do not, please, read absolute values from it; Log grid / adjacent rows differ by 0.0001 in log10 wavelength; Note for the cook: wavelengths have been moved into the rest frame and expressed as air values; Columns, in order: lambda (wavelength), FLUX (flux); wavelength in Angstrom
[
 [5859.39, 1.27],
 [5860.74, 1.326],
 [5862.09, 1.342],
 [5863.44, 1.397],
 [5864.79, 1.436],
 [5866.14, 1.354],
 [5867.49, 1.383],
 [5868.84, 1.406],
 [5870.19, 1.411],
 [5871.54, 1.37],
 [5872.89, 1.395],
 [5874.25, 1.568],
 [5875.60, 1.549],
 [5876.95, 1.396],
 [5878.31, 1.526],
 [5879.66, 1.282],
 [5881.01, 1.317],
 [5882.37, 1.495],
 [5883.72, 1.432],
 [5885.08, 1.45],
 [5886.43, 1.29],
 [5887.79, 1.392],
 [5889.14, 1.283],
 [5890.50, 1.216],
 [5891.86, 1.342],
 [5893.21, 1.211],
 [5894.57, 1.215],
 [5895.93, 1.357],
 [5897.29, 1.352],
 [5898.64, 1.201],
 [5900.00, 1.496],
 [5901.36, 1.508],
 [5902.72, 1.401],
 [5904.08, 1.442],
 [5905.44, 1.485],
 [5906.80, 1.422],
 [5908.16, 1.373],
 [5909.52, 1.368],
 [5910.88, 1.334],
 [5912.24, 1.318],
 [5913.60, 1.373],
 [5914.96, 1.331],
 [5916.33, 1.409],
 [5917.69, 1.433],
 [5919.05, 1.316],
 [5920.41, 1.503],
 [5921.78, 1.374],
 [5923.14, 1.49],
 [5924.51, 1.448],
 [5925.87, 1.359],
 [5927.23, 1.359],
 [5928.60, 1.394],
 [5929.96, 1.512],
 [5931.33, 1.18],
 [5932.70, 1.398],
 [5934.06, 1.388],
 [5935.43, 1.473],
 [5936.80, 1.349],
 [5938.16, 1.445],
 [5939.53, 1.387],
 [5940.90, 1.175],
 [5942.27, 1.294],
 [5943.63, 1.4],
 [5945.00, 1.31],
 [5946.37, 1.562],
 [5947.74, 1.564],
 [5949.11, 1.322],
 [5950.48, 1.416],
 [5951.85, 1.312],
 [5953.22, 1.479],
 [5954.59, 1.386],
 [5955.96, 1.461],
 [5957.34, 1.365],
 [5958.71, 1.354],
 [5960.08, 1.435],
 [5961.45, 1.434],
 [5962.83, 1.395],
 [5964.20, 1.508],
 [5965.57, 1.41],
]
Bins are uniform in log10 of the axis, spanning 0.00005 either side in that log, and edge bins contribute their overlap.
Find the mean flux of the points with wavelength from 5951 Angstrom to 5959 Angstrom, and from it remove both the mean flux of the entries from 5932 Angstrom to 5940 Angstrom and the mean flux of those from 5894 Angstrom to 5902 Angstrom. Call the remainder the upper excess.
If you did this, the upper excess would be -1.37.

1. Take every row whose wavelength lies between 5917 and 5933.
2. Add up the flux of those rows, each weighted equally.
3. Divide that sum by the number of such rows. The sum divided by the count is 1.40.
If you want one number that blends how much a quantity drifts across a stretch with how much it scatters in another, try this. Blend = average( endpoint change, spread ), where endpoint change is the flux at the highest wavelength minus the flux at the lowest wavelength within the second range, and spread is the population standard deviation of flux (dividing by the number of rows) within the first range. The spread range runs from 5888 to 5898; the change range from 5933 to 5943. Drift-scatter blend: -0.02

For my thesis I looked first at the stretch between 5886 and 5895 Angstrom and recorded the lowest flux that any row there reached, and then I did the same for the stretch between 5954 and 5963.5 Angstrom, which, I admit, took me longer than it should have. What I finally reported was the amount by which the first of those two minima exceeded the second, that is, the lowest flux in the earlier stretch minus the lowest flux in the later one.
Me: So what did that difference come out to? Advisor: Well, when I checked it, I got -0.14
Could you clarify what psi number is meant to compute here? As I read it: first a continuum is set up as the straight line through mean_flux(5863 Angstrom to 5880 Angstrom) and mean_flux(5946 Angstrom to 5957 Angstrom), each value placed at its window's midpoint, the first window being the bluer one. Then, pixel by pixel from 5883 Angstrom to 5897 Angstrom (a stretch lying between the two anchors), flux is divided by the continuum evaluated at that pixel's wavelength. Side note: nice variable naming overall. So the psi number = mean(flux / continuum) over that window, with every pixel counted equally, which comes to 0.926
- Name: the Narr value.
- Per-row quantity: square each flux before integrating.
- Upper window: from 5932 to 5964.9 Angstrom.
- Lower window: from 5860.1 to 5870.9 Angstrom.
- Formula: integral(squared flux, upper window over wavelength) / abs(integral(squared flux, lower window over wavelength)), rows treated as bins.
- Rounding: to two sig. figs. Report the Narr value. 3.1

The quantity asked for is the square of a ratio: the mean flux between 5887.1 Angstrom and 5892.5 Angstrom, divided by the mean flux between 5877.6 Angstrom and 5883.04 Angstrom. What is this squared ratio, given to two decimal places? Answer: 0.87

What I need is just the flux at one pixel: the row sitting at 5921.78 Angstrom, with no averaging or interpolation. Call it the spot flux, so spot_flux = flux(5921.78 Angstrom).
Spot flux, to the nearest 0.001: 1.374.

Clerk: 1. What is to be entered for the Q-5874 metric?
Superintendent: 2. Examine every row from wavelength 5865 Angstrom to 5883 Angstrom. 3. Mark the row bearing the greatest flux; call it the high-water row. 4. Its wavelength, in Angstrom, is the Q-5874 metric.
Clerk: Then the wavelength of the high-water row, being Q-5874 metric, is 5874.25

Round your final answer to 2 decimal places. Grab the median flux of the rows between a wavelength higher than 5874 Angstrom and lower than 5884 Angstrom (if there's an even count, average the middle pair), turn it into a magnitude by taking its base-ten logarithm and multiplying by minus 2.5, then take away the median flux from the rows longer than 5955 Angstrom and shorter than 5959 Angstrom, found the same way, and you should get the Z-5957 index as -1.78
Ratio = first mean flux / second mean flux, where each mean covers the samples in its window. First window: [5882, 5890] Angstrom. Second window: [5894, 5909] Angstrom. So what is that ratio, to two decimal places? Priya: 1.00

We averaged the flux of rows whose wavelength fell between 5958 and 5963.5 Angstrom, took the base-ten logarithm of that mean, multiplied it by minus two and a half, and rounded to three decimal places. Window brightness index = -0.369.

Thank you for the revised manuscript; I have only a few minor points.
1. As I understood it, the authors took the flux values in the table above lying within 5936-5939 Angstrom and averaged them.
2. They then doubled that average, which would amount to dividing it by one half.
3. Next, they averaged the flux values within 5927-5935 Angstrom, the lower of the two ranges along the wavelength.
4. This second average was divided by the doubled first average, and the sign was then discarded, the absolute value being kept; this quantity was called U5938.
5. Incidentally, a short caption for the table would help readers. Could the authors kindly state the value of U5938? 0.491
